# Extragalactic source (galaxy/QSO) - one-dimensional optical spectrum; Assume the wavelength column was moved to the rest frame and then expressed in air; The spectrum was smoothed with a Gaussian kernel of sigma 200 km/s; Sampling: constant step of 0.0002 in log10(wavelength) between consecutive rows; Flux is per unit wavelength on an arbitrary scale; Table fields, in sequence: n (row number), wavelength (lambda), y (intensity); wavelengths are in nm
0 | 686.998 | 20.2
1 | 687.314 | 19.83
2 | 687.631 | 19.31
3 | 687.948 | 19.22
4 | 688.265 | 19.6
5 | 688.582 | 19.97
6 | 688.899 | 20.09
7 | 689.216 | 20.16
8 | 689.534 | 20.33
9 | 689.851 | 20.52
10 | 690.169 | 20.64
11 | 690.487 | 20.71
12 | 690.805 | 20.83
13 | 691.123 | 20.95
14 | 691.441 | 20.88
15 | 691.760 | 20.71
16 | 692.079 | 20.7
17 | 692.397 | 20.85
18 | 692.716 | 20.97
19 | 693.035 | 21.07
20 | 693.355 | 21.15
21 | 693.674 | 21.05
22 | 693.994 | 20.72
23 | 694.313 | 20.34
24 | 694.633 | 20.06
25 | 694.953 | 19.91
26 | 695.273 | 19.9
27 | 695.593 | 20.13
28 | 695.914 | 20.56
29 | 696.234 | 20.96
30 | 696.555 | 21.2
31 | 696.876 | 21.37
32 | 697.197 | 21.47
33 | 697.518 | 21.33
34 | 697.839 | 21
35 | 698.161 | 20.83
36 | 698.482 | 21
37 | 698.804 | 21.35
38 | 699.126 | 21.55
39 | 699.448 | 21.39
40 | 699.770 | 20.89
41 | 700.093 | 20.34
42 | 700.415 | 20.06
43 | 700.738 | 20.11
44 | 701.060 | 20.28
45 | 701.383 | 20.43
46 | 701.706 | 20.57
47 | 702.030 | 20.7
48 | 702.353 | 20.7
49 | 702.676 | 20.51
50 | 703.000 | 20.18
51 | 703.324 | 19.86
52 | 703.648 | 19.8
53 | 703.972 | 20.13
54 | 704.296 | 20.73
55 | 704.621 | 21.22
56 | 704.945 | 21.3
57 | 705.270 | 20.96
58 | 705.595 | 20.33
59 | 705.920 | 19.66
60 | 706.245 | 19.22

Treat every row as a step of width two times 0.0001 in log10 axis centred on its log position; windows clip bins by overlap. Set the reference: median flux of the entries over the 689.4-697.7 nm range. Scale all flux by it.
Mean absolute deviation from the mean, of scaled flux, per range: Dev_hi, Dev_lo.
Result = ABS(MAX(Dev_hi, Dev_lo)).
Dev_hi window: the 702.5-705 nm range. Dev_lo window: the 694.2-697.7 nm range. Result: 0.0266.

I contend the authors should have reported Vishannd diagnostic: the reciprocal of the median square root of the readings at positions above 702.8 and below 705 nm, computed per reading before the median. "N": 0.223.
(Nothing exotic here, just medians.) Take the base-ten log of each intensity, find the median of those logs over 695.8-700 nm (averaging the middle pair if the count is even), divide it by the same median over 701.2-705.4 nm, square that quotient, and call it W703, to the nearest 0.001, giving 1.020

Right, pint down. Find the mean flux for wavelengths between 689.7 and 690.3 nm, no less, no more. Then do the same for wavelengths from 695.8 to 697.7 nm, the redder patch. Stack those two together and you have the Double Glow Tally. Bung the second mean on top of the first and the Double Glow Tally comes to 41.7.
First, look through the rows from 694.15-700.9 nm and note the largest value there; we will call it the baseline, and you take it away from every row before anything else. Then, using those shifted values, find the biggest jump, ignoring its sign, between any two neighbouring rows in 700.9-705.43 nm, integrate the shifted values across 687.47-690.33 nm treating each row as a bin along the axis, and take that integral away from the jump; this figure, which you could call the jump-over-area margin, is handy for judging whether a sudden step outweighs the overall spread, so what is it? 5.1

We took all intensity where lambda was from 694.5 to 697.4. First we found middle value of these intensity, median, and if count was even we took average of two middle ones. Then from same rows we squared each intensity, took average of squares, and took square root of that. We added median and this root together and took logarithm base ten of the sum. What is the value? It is 1.61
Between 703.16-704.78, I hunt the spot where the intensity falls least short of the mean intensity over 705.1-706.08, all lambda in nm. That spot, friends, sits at 704.621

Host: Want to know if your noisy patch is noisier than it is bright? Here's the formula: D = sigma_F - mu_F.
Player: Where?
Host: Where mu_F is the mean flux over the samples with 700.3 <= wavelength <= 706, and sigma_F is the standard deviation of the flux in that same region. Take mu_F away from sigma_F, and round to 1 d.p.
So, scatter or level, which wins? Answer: -20.0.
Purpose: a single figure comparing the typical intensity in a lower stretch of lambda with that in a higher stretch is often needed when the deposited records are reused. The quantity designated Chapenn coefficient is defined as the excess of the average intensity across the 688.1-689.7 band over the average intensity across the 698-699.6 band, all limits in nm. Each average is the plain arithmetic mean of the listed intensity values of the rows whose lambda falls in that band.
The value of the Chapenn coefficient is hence -1.2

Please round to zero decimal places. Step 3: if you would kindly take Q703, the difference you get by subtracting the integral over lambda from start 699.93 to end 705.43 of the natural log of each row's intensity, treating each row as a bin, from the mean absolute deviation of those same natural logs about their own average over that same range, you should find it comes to -17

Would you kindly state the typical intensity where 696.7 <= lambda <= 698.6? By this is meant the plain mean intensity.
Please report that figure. 21.17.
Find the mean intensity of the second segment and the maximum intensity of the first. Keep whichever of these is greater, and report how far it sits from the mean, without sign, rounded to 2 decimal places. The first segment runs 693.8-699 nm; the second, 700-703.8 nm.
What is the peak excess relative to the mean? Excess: 1.17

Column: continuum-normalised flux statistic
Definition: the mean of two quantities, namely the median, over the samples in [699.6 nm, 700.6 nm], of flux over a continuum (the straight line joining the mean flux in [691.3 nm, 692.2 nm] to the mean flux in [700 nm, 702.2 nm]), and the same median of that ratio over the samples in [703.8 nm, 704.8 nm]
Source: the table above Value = 1.01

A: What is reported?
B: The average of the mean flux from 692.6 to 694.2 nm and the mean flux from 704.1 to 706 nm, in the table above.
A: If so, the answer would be 20.85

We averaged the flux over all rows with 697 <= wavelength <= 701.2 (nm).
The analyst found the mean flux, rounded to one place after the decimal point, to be 20.9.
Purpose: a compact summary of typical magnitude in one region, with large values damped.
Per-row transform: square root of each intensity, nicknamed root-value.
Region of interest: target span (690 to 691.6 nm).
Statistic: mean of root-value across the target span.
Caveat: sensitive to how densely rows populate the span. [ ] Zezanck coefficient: 4.56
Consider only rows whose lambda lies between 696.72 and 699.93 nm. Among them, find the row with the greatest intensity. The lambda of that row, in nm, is 699.126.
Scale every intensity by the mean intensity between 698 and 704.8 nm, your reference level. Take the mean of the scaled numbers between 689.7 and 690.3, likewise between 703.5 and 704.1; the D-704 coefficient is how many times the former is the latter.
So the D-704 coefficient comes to 1.03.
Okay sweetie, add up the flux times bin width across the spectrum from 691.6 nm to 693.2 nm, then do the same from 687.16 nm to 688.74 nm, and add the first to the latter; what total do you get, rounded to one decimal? 64.3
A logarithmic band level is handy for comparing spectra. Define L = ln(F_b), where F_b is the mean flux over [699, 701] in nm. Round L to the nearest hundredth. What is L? 3.03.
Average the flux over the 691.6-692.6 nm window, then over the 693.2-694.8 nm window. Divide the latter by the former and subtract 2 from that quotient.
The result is -1.00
